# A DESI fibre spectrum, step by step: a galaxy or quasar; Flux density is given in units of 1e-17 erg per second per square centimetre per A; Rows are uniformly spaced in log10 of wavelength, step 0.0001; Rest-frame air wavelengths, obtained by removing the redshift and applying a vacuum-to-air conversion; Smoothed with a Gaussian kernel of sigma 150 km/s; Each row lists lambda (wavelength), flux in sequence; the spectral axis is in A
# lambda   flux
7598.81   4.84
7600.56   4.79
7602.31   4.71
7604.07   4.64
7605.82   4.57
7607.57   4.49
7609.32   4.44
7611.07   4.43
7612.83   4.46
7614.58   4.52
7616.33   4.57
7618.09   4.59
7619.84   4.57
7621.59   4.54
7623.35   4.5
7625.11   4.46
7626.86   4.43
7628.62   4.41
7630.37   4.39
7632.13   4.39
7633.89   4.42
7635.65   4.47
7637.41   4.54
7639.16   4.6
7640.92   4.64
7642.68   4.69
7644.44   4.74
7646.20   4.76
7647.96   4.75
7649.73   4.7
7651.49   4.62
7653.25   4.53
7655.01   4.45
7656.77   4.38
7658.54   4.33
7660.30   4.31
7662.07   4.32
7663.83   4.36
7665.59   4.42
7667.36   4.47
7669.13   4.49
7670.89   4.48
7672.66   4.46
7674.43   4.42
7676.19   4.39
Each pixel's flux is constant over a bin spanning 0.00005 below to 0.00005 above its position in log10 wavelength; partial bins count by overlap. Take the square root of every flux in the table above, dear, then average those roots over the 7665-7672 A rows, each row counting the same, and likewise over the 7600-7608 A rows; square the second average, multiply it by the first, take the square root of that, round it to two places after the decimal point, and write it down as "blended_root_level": 3.13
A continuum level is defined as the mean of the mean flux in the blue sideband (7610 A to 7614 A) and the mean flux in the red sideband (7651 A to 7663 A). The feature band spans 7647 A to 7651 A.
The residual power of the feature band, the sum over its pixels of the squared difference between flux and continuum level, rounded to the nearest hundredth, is 0.17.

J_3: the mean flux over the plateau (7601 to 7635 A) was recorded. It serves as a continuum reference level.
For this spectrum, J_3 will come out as 4.50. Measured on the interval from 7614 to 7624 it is 4.55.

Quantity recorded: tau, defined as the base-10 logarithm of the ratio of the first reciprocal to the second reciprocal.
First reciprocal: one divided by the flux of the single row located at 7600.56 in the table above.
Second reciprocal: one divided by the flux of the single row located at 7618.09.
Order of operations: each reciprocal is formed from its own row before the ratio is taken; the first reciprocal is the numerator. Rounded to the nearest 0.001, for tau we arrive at -0.019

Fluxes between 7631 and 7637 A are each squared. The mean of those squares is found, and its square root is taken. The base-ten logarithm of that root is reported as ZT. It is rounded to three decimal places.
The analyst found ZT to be 0.646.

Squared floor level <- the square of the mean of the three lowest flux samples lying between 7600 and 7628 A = 19.7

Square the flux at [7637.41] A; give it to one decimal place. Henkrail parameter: 20.6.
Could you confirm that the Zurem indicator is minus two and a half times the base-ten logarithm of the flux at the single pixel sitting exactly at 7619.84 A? -1.65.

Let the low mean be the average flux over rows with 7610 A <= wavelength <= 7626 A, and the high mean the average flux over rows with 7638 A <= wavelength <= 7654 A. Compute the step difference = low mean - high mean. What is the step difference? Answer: -0.2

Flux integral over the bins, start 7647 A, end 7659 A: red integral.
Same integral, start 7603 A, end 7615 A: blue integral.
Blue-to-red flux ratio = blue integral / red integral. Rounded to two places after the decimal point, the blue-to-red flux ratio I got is 0.99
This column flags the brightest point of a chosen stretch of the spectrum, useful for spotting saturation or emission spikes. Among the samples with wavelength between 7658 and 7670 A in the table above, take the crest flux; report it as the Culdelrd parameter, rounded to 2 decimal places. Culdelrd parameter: 4.49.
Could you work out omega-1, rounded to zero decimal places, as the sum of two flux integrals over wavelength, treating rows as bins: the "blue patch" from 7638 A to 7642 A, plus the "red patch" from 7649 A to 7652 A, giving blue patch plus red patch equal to 33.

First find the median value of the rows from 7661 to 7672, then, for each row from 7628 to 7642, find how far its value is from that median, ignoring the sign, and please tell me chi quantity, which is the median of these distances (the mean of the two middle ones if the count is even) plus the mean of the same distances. 0.14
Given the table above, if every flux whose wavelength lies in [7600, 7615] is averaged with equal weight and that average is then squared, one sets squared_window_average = 20.8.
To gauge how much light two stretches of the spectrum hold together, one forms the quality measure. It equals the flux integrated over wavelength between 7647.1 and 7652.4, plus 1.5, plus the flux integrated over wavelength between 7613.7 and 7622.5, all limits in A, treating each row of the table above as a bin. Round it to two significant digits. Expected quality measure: 66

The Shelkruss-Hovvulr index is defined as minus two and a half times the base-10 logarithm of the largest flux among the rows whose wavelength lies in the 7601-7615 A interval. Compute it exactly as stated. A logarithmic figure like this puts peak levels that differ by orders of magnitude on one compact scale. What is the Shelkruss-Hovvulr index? -1.68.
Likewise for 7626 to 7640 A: -1.66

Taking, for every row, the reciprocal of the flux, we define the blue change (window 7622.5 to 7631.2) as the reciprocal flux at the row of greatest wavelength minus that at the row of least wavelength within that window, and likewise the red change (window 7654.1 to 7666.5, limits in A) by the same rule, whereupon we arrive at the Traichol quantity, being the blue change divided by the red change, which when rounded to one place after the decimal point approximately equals 3.7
